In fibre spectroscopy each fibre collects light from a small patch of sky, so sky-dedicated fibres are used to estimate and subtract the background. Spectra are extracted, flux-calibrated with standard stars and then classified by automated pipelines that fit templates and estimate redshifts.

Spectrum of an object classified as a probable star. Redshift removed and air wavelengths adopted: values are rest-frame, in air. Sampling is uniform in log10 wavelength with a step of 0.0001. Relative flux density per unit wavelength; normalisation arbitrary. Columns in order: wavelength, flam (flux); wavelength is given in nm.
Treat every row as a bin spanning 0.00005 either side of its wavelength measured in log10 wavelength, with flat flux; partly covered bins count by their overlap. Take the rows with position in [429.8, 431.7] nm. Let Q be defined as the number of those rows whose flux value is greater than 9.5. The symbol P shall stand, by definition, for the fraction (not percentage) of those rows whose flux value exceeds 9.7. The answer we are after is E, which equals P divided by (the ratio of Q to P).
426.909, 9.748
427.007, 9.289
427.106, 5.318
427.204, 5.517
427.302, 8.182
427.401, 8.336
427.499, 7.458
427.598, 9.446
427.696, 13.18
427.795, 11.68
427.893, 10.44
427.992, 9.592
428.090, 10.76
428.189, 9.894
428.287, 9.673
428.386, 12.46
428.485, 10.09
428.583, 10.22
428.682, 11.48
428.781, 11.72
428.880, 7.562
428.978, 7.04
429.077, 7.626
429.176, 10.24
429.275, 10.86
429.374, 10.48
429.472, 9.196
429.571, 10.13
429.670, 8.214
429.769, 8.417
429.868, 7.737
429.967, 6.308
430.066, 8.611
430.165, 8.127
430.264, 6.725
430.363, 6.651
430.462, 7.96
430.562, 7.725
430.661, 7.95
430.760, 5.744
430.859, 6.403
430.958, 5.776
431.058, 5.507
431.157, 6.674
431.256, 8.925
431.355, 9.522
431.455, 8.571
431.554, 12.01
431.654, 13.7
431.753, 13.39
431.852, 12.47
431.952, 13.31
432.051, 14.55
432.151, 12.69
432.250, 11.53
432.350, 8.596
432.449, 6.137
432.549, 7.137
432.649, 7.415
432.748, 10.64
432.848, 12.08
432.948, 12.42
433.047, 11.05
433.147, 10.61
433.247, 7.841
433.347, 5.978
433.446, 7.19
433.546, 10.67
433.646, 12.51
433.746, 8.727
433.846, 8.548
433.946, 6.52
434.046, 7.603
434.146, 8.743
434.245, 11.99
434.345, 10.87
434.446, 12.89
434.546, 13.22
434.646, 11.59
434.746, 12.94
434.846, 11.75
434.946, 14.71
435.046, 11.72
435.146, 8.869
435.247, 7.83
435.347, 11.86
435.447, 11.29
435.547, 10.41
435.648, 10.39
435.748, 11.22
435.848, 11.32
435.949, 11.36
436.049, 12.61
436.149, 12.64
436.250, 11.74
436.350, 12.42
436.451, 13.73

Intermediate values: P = 0.11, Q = 3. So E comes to 0.004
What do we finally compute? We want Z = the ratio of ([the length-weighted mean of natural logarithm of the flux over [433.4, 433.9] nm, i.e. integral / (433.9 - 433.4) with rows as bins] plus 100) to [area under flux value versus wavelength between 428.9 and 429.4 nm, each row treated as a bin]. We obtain 22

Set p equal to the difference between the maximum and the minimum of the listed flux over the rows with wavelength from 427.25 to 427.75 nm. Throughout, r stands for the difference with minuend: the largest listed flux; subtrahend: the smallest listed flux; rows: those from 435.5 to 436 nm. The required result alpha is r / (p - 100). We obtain -0.010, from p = 5.7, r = 1.0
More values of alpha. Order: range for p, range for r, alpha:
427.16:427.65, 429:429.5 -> -0.034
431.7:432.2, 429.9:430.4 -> -0.024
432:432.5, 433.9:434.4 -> -0.060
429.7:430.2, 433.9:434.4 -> -0.056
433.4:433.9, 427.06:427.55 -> -0.032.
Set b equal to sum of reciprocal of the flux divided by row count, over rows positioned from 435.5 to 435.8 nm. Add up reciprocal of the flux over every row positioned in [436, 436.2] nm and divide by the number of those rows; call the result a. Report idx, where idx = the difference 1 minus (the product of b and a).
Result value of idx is 0.993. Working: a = 0.079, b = 0.094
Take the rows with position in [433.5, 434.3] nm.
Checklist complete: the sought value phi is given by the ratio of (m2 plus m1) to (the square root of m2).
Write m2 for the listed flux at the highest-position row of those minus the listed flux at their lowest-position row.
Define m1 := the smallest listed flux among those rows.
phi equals 7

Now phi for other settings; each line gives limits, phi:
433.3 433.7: 5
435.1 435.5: 7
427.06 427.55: 5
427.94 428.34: 34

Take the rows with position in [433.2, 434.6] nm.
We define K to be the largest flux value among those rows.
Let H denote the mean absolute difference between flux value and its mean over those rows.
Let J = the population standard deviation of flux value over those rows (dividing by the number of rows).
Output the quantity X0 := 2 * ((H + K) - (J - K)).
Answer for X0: 52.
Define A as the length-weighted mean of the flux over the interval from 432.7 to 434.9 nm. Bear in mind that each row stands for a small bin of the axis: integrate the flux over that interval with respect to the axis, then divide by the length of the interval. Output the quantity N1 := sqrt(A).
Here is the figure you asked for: 3.21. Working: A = 10.3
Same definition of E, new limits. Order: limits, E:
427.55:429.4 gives 0.031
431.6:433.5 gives 0.033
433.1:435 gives 0.030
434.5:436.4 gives 0.047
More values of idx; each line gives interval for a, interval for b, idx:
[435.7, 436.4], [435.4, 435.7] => 0.992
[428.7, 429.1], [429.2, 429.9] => 0.987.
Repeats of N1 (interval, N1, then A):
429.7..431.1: 2.67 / 7.1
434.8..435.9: 3.32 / 11.0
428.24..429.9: 3.10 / 9.6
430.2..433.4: 3.05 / 9.3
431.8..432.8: 3.23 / 10.5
